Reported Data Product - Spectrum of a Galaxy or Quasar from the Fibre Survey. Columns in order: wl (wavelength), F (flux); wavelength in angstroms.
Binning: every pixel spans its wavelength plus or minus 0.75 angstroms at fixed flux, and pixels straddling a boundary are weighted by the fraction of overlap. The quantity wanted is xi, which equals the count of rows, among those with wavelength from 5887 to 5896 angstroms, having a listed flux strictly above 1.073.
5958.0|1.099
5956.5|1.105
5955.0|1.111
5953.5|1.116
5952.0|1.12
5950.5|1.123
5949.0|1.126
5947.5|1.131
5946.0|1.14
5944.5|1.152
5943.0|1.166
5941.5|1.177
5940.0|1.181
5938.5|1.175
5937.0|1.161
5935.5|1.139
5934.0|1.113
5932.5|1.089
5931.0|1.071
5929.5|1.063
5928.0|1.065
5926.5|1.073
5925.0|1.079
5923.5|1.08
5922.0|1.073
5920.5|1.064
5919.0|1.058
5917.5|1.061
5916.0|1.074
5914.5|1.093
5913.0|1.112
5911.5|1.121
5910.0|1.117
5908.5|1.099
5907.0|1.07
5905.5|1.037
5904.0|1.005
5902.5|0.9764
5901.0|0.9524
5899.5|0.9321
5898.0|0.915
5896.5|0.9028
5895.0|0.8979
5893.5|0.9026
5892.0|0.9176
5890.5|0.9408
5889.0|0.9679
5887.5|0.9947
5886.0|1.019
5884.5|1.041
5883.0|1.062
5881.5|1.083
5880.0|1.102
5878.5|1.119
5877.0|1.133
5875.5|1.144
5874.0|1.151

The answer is 0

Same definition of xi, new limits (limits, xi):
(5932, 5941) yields 6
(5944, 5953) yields 6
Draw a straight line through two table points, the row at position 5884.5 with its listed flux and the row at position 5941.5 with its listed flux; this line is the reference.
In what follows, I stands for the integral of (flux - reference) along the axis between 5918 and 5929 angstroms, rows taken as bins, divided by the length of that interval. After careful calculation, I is -0.064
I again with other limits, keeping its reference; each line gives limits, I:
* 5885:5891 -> -0.065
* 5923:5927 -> -0.060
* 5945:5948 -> -0.052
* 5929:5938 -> -0.049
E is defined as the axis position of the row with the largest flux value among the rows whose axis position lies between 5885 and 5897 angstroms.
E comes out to 5886.0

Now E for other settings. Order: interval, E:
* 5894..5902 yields 5901.0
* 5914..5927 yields 5914.5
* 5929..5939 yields 5938.5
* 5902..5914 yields 5911.5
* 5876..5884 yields 5877.0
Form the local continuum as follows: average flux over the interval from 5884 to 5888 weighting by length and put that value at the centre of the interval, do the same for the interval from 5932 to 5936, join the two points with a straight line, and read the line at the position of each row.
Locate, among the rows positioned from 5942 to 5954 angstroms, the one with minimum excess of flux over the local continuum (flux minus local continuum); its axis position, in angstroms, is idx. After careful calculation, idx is 5953.5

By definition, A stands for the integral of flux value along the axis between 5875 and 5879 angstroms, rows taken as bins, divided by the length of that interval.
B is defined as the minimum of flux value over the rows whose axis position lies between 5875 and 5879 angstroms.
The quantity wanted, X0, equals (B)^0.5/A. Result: 0.93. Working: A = 1.13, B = 1.119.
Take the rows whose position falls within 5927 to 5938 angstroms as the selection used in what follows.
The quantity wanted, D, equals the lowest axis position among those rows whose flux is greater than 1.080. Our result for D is 5932.5 angstroms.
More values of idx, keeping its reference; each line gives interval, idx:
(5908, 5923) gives 5919.0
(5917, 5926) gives 5919.0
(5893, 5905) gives 5895.0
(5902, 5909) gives 5902.5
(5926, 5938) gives 5929.5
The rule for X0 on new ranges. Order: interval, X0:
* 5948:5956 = 0.94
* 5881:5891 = 0.95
